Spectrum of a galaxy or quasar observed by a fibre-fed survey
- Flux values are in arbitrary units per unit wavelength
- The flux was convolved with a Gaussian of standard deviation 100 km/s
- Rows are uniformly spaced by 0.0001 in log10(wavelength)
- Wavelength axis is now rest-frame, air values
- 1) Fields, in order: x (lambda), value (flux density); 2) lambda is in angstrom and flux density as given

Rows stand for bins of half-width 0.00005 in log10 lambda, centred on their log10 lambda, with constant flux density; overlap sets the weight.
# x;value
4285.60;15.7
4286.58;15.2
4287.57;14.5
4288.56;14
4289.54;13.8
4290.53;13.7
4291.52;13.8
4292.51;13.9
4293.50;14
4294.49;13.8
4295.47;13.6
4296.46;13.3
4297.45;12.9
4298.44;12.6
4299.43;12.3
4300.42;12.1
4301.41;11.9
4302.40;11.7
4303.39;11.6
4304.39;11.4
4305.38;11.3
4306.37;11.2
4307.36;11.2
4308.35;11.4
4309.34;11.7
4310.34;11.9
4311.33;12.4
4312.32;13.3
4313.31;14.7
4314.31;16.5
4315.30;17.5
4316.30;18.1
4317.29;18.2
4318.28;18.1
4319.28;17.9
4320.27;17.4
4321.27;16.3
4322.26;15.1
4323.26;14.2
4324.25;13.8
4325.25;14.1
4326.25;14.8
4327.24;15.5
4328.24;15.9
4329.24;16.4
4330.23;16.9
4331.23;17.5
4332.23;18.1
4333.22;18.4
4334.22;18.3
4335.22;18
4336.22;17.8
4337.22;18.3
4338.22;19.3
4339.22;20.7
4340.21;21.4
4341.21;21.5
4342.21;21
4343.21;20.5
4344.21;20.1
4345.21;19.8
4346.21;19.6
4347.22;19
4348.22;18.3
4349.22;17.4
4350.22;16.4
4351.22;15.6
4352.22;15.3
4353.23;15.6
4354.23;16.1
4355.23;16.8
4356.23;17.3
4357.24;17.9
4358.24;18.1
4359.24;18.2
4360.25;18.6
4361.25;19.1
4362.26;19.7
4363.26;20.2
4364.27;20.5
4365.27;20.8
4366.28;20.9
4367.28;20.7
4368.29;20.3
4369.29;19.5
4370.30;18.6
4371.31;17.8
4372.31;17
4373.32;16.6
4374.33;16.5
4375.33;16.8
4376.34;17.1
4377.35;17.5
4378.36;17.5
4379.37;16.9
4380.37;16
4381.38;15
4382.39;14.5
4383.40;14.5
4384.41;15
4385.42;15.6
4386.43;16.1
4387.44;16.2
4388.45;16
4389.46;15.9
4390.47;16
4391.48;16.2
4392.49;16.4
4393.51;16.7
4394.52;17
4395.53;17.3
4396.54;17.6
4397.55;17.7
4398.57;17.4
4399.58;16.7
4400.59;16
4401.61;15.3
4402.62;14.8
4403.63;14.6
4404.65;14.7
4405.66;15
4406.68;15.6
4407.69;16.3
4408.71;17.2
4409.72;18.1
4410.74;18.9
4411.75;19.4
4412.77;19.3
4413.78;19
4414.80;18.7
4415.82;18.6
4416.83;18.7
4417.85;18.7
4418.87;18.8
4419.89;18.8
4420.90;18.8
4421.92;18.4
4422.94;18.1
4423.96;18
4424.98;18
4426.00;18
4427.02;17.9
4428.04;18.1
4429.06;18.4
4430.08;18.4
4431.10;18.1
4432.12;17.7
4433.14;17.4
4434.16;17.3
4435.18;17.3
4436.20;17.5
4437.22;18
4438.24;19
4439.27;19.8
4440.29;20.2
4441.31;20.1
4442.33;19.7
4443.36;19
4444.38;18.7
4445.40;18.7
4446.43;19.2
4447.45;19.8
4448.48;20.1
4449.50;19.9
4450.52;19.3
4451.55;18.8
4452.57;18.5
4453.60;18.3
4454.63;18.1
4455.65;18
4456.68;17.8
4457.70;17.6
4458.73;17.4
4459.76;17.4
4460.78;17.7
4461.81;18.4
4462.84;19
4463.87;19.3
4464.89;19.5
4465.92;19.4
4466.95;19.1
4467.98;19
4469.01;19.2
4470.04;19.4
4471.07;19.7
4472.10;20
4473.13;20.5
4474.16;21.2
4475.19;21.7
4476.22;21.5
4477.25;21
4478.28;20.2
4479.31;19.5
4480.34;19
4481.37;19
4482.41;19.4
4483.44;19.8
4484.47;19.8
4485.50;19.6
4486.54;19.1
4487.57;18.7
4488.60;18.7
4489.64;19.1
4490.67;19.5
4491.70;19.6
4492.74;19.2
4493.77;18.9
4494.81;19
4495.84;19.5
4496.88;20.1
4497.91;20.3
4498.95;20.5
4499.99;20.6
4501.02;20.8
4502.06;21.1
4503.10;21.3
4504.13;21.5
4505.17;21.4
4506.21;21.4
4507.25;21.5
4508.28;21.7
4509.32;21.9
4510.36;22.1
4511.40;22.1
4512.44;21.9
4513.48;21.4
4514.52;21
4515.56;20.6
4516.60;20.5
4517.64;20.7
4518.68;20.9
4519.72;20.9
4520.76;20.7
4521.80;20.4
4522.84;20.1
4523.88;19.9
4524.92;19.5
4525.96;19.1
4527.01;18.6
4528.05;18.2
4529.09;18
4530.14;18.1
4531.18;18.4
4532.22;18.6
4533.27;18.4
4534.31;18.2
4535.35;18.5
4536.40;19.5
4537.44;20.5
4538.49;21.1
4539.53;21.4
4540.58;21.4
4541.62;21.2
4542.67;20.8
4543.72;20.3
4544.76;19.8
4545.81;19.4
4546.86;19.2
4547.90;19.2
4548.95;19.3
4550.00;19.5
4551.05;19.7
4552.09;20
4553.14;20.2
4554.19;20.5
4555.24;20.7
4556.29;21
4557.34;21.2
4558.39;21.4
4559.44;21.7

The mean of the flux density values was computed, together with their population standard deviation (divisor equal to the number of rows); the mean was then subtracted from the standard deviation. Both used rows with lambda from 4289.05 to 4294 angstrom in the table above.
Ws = -13.7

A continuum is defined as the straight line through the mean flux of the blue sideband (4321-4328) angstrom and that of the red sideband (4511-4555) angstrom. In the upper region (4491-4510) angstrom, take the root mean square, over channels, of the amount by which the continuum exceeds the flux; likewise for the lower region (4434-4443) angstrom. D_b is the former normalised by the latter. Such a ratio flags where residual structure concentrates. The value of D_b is 1.03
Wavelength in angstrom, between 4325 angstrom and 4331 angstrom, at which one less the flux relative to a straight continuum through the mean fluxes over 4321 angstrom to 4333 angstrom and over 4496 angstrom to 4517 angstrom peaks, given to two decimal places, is 4325.25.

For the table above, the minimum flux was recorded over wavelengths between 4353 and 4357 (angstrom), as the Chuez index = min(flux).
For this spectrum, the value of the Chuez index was 15.6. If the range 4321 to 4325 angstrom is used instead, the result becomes 13.8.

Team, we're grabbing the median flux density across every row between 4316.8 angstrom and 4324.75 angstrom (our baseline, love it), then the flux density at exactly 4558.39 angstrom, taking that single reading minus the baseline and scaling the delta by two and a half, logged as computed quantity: 11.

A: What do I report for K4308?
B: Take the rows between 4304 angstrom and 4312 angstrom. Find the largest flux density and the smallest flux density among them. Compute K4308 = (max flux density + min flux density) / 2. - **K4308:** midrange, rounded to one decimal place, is 11.8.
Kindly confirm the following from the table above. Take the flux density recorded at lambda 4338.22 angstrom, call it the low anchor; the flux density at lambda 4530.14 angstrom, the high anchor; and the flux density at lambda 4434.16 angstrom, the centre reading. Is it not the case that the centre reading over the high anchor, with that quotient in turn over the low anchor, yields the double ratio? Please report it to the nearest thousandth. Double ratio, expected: 0.050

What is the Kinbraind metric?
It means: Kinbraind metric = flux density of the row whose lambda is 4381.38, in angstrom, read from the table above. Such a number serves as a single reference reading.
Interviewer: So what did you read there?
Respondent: 15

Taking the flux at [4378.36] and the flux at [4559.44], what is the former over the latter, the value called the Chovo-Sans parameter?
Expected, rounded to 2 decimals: 0.81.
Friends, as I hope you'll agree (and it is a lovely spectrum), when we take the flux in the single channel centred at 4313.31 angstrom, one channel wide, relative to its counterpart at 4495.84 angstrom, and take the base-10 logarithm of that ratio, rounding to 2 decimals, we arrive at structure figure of -0.12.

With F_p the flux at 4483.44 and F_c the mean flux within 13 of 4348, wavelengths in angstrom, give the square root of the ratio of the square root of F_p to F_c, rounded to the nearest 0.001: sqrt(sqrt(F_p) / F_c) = 0.492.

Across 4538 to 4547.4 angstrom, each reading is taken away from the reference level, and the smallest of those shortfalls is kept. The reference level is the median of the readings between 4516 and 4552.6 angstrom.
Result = -1.7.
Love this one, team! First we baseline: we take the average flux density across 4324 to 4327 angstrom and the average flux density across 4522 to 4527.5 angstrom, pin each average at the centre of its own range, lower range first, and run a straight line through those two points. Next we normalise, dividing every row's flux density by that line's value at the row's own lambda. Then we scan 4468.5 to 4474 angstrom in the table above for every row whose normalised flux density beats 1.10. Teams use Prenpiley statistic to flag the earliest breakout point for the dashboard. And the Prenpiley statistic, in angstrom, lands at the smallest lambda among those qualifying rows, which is 4472.10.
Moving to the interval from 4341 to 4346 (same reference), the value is 4341.21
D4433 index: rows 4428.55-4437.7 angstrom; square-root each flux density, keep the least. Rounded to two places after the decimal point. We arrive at 4.16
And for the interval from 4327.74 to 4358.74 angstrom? 3.91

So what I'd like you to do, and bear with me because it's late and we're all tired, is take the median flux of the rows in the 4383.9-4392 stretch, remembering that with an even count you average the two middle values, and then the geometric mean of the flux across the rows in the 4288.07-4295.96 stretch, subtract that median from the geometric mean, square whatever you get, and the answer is 4.7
